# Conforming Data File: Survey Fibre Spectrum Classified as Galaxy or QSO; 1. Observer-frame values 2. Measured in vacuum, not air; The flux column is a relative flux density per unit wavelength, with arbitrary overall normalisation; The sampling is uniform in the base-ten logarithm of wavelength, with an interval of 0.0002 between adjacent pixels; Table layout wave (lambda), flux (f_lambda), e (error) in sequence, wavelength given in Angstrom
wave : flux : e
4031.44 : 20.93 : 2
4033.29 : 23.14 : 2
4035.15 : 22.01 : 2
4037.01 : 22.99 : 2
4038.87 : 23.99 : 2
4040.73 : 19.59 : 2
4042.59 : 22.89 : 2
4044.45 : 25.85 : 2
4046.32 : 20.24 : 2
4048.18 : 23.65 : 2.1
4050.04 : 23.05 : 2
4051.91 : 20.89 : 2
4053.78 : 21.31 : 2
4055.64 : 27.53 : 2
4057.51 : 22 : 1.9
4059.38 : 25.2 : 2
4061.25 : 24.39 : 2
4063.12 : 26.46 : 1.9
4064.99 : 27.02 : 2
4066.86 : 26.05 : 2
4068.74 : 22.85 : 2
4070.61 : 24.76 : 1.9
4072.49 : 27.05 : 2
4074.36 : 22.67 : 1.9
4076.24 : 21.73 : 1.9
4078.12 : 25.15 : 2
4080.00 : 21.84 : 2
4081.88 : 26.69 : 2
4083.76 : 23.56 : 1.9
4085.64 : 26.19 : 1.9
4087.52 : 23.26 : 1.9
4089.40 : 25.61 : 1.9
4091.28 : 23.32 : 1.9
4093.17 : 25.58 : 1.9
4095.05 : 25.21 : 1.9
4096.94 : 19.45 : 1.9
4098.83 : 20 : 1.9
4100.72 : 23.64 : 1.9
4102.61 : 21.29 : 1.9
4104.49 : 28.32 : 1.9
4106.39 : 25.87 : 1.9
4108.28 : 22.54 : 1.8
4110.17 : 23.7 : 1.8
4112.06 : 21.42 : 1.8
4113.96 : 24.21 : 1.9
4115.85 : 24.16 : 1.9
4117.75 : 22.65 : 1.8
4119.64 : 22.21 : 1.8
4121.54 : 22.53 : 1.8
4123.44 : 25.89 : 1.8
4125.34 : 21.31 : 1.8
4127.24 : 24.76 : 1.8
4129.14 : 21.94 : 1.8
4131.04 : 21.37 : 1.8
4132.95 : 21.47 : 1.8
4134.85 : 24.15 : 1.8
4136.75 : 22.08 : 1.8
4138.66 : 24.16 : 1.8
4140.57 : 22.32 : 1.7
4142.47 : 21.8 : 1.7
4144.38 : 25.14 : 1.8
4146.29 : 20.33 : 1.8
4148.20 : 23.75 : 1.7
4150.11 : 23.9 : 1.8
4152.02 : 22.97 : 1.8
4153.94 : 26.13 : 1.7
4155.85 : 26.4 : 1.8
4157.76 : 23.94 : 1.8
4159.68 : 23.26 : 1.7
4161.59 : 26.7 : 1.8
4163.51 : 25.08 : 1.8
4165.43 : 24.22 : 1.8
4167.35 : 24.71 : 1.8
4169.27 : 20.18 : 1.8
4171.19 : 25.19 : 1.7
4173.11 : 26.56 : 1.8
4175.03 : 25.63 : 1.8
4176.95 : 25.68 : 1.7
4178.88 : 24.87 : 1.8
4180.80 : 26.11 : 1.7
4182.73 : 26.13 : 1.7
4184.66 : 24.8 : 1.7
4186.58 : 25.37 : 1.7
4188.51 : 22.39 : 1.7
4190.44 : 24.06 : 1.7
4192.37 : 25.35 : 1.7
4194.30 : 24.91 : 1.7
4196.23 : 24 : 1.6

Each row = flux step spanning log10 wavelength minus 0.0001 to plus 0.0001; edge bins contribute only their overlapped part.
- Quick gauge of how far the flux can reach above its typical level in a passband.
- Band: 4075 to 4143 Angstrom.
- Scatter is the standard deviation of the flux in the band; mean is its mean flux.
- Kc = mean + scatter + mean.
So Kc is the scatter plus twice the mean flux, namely 48.7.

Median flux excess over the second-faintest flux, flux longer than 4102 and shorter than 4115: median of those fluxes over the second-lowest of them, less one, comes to 0.11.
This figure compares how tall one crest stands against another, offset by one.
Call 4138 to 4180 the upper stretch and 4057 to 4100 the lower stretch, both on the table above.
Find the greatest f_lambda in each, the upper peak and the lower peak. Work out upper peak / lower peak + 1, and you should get 1.99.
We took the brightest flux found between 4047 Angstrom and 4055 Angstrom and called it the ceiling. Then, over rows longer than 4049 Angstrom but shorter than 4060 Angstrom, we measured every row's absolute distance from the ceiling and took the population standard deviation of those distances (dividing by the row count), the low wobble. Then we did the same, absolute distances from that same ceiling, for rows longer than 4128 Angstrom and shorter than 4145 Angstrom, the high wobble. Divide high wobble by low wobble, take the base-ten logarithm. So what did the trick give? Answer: -0.24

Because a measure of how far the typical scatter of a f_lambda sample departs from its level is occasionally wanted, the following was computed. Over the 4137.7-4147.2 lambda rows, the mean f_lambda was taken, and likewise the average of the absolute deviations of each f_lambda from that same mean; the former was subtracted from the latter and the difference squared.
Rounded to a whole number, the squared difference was 451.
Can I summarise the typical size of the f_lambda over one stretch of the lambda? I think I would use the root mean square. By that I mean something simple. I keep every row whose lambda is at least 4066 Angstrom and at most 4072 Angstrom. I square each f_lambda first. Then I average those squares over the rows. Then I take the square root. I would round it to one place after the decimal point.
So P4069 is 24.6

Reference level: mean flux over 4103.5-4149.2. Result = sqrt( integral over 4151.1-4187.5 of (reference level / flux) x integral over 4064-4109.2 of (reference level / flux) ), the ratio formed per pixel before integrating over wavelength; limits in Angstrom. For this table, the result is 39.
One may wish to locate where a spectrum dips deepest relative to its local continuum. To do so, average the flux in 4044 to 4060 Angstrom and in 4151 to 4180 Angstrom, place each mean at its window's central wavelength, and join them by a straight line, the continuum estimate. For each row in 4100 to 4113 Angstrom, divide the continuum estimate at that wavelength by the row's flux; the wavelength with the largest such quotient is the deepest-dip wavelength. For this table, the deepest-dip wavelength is 4102.61 Angstrom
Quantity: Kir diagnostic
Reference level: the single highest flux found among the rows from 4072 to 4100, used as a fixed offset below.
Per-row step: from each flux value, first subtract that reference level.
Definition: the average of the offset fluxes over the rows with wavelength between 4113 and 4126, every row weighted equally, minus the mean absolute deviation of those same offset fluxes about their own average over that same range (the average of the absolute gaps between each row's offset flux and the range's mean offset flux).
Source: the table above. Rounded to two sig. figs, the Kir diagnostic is -5.0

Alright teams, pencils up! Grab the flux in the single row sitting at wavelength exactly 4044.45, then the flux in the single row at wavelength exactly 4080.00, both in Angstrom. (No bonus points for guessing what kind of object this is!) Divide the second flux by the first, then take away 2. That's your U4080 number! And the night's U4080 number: -1.16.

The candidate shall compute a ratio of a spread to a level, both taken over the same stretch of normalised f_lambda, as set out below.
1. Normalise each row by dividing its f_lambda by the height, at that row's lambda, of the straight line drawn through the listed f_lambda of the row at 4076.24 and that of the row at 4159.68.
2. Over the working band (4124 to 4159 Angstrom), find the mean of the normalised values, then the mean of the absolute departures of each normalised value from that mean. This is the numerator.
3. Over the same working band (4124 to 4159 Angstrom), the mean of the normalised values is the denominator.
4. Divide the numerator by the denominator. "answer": 0.061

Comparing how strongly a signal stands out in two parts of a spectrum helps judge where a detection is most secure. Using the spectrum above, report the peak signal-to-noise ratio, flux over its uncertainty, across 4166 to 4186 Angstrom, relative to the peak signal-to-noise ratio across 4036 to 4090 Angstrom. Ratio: 1.10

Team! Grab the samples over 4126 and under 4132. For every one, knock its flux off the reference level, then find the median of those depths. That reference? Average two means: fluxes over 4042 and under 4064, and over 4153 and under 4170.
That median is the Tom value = 2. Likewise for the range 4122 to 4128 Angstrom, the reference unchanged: -1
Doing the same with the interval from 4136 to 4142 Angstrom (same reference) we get 2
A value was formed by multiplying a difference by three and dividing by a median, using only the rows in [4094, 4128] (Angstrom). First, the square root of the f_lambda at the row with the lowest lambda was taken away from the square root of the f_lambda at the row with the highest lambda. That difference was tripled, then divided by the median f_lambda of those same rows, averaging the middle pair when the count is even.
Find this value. -0.01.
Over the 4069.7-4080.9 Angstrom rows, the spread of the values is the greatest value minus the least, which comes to 5.3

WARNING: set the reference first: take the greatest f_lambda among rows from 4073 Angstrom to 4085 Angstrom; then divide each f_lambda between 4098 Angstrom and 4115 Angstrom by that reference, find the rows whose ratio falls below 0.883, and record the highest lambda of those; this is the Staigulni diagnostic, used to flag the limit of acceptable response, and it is 4112.06 Angstrom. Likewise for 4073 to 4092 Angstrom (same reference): 4091.28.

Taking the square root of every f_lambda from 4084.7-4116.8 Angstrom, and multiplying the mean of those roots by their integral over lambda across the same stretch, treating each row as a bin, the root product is 761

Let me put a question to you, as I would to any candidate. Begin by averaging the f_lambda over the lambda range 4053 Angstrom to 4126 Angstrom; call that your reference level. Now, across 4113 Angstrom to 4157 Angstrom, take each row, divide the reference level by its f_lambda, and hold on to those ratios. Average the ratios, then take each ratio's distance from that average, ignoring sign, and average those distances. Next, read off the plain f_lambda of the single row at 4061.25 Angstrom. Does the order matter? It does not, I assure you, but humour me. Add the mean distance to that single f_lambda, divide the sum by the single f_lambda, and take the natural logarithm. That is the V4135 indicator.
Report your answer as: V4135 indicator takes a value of 0.0026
